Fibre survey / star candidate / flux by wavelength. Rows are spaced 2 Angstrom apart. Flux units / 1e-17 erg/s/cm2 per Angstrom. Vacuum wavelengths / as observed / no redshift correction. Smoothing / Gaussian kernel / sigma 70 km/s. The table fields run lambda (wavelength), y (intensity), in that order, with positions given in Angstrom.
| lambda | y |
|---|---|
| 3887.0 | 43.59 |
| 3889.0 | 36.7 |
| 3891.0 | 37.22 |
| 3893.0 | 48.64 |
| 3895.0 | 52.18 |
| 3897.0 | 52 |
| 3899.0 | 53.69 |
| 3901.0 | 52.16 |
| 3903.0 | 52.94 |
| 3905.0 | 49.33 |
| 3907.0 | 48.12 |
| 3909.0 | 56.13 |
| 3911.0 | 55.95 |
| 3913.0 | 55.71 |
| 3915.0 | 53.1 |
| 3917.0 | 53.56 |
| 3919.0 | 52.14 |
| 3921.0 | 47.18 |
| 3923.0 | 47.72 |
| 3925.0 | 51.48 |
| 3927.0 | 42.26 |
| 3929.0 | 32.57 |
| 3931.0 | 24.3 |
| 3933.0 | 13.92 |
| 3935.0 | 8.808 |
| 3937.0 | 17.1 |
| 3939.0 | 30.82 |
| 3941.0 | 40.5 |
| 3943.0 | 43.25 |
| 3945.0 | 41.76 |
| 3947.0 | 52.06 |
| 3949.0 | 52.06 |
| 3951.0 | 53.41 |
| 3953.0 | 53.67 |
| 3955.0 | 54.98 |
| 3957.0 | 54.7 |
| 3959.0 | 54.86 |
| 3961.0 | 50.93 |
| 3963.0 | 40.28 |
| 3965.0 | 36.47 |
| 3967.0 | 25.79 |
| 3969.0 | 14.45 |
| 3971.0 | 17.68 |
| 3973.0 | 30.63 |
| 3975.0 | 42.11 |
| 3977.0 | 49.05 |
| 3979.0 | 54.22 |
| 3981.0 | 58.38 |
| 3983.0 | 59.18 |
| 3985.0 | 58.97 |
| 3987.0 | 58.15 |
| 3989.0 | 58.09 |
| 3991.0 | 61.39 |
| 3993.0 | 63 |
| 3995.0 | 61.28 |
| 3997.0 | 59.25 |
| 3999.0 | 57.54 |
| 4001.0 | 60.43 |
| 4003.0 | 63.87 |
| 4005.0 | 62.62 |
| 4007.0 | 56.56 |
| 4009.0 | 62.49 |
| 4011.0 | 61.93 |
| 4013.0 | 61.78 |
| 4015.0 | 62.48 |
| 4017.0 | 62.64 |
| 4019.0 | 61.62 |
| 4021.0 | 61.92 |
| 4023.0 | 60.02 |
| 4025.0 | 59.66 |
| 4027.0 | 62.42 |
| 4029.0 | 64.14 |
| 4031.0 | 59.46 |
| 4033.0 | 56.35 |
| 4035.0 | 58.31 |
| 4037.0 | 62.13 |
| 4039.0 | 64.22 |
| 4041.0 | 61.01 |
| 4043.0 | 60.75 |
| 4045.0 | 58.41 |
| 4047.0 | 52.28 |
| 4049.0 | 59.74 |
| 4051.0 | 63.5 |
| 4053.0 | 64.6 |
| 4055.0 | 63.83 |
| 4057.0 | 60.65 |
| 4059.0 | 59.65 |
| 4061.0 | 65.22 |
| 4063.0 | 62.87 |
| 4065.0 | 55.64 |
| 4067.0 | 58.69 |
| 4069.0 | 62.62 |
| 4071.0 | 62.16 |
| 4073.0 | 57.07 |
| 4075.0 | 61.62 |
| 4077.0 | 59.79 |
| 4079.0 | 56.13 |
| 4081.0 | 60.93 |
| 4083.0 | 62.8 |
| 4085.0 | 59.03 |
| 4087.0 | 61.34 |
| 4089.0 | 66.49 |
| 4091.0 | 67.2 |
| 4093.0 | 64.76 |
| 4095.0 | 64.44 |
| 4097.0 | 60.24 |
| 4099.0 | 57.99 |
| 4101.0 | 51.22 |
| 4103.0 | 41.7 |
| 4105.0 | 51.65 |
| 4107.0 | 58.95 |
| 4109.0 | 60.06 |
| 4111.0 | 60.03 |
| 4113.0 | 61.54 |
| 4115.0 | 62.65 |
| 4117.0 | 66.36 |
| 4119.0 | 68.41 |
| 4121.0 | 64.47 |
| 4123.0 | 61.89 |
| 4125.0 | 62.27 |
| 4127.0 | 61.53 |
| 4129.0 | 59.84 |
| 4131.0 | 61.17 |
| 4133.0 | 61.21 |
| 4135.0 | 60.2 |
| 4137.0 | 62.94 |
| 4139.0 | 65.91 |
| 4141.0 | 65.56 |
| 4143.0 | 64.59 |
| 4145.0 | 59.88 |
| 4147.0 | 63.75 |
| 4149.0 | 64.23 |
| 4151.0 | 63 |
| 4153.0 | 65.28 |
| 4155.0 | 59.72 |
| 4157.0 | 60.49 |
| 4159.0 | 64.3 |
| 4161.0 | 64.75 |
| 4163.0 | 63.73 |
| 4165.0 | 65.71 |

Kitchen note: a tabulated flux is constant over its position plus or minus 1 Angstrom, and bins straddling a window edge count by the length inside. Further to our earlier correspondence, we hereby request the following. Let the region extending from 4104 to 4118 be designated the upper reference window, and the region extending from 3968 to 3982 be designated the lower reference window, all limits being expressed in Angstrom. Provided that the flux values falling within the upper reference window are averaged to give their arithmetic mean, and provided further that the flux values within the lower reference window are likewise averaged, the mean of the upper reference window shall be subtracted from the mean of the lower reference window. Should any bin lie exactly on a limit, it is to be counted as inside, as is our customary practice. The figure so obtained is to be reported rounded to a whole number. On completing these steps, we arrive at -22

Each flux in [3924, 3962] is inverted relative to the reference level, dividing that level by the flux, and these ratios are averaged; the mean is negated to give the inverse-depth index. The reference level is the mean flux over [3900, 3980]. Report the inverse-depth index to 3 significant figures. -1.38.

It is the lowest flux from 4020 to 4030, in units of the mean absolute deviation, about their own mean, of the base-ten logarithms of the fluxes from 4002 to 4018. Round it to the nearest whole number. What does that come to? 6247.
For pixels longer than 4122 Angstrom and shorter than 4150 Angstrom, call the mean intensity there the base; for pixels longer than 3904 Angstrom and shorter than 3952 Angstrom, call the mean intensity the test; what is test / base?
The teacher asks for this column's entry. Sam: 0.68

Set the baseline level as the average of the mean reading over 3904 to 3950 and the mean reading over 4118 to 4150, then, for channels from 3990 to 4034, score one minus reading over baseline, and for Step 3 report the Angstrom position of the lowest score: 4029.0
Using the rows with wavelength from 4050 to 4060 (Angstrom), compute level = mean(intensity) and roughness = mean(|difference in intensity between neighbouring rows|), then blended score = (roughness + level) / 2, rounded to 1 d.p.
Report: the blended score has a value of 32.0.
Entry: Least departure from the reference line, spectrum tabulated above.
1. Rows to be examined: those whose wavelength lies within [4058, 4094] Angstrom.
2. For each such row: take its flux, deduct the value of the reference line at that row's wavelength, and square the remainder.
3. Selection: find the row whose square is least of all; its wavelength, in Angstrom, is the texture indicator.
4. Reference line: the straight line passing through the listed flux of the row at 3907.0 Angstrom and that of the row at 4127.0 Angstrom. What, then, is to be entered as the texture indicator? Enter 4085.0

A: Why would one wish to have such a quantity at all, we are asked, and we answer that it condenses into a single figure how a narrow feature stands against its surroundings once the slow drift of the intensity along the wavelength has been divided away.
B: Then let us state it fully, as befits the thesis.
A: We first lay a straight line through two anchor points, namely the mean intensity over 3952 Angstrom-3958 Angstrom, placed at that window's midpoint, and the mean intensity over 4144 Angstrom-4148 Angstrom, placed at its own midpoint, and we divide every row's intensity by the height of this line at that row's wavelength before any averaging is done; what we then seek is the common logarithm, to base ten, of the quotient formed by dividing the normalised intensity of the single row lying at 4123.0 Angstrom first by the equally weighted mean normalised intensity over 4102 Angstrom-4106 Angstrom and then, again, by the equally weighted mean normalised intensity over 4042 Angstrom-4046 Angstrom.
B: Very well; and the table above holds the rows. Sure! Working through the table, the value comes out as 0.10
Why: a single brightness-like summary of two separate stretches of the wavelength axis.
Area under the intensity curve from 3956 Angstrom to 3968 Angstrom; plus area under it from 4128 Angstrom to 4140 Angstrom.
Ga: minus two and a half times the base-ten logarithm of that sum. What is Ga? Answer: -7.76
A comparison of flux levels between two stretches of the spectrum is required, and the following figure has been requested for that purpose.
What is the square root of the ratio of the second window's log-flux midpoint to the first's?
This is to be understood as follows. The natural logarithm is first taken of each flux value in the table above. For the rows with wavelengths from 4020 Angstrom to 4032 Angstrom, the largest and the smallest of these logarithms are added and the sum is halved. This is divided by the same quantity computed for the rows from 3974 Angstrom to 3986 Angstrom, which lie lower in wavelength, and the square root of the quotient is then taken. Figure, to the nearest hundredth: 1.03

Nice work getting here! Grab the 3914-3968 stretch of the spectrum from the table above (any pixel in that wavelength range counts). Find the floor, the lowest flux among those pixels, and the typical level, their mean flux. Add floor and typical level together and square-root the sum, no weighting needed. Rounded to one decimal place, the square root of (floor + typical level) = 7.1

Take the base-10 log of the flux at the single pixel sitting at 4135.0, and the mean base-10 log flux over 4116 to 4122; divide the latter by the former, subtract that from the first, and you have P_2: 0.76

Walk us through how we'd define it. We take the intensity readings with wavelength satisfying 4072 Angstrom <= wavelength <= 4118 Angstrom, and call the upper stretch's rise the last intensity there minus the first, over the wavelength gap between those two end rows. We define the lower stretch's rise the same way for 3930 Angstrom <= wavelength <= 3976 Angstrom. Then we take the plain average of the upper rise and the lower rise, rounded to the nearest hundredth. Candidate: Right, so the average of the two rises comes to 0.31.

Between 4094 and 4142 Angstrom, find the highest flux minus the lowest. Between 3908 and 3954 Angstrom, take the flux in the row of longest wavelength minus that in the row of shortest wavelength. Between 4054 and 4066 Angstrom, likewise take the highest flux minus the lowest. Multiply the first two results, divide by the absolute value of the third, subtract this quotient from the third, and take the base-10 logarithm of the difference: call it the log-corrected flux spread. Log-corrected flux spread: 1.2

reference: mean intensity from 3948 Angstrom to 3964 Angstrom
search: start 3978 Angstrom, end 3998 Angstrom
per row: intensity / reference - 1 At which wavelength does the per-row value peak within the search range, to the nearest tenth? 3993.0 Angstrom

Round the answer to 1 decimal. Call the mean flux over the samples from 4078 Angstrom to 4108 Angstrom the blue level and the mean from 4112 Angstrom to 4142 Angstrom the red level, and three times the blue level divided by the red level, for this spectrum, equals 2.8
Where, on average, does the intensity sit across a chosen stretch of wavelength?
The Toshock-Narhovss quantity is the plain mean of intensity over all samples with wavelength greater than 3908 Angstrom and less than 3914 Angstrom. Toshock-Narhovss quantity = 55.9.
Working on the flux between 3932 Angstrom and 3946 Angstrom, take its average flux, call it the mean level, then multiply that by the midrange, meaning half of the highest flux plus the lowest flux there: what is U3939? 729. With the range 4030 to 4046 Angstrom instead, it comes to 3622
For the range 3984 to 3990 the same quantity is 3418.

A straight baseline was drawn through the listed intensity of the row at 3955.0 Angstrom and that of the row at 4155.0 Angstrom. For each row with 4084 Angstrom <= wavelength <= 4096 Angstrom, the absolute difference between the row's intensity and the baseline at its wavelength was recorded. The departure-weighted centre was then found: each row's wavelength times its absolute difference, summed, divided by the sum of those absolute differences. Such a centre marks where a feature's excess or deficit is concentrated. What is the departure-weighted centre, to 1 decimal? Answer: 4091.1 Angstrom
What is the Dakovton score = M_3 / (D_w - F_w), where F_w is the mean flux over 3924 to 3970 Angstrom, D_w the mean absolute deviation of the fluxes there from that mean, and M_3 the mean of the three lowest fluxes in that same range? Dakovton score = -0.47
